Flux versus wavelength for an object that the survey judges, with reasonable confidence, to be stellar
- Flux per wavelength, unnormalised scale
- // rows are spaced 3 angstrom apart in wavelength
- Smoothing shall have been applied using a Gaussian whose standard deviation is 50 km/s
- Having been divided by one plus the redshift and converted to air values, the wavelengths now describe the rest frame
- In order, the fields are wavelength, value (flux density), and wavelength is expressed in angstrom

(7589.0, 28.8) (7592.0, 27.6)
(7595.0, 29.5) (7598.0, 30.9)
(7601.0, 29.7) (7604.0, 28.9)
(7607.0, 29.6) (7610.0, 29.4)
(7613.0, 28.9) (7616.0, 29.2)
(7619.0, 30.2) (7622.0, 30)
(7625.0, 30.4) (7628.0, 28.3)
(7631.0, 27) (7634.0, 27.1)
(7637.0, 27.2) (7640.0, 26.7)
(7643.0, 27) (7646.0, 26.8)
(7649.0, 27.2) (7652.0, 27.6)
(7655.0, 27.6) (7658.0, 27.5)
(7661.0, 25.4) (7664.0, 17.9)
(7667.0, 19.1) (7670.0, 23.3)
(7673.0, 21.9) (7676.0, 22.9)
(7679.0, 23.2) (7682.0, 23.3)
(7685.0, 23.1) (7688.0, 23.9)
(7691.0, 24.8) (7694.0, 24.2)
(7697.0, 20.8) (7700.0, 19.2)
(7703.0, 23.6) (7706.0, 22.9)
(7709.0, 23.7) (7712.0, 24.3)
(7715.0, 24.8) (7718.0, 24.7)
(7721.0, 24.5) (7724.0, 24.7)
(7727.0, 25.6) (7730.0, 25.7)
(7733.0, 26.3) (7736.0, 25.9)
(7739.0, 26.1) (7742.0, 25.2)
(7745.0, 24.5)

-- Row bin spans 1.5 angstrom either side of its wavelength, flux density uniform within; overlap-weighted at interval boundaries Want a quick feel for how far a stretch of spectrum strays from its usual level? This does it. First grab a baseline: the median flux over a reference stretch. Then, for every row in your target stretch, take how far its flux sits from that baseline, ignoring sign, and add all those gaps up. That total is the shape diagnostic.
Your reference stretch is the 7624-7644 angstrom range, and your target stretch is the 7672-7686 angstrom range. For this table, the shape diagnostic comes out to 21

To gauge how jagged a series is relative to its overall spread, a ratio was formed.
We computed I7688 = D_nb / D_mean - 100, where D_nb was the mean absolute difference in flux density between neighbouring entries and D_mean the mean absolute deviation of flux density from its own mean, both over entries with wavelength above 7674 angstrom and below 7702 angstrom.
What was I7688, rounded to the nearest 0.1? -99.2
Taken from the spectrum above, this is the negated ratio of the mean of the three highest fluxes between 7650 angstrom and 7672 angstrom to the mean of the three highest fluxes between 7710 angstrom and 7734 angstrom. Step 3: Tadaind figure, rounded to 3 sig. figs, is -1.07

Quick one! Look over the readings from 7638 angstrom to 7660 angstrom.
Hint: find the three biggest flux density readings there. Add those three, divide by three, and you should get 27.6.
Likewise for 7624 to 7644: 28.6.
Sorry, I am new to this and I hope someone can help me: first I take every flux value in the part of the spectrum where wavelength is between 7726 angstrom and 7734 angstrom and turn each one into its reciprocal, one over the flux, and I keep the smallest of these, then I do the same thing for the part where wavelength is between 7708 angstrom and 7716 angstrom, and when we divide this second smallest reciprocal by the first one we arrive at 1.06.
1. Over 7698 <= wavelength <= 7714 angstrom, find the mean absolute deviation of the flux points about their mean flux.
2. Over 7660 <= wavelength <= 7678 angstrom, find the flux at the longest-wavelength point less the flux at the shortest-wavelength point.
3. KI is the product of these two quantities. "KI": -3.5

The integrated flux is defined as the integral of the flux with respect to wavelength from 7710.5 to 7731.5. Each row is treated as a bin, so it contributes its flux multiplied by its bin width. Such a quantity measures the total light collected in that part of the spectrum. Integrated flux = 523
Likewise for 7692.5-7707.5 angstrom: 332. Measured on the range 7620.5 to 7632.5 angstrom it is 347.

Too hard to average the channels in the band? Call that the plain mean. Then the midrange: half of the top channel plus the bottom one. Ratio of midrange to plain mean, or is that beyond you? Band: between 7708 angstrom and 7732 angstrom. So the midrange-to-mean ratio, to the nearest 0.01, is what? 1.00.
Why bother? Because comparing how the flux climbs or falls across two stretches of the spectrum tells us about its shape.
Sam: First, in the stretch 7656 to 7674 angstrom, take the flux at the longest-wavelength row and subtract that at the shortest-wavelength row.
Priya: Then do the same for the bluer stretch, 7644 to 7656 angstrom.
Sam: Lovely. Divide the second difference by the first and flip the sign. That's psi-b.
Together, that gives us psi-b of 0.14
